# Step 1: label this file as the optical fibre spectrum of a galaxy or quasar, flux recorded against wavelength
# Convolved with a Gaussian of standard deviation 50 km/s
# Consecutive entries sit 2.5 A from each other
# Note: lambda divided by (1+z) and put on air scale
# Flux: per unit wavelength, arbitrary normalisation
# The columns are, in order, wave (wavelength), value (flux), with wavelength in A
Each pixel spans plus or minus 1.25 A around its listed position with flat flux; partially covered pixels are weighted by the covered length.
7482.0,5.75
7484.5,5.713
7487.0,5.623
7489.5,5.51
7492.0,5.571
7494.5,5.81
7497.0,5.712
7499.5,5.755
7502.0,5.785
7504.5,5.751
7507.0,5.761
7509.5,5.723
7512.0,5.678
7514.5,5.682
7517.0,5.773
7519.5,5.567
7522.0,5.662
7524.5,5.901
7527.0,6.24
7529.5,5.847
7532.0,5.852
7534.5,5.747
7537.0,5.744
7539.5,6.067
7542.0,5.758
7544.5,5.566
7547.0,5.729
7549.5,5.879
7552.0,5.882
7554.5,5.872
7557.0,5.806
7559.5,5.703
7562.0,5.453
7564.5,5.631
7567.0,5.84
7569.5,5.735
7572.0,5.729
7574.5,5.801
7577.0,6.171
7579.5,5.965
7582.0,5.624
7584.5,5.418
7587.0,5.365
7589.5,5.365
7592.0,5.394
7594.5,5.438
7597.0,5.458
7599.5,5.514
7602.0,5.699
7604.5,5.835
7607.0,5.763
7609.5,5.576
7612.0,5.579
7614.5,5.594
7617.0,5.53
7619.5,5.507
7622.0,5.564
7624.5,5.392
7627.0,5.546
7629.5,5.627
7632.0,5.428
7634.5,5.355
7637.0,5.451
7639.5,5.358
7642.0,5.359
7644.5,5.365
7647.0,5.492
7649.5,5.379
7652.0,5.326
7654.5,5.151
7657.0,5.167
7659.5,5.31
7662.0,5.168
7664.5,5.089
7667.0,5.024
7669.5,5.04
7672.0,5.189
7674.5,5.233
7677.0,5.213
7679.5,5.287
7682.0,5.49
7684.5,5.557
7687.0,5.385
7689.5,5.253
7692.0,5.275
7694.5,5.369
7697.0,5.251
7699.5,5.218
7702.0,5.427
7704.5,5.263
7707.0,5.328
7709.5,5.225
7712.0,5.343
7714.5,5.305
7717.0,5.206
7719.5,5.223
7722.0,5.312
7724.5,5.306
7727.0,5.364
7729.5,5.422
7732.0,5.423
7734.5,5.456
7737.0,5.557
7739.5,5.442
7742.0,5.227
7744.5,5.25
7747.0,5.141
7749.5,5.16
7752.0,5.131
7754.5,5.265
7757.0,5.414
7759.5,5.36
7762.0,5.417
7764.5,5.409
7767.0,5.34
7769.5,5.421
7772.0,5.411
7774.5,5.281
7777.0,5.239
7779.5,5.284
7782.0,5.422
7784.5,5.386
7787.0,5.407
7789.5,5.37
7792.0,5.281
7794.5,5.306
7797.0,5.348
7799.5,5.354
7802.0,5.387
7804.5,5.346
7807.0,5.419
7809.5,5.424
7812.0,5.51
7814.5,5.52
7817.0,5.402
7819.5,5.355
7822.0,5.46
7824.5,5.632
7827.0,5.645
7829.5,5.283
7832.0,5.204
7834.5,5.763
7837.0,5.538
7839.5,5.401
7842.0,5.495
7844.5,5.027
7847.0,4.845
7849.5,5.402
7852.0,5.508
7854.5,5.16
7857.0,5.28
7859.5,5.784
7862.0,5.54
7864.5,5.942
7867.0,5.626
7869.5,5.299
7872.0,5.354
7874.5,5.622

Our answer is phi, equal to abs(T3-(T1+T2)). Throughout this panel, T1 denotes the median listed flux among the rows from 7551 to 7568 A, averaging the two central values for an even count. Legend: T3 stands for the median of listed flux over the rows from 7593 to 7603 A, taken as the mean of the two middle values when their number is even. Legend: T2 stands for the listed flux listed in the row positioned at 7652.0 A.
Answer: 5.65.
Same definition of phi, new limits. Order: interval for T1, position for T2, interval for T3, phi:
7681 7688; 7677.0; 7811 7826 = 5.22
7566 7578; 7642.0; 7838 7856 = 5.76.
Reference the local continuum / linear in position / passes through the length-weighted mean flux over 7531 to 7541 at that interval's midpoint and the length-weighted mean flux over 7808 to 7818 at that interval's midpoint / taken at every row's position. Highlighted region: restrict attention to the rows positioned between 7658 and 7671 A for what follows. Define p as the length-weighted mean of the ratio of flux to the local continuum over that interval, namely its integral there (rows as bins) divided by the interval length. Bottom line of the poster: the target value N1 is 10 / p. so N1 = 11.1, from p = 0.90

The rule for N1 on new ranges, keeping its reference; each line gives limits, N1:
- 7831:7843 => 9.9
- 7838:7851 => 10.3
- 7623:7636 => 10.5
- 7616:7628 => 10.4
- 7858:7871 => 9.6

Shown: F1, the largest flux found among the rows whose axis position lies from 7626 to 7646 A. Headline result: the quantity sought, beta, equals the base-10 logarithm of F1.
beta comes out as 0.750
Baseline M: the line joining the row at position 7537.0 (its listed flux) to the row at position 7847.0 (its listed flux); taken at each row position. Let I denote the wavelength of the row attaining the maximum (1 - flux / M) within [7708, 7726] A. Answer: 7709.5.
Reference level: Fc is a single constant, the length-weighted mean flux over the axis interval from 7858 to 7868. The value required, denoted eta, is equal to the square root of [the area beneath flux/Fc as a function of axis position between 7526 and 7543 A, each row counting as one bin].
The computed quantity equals 4.2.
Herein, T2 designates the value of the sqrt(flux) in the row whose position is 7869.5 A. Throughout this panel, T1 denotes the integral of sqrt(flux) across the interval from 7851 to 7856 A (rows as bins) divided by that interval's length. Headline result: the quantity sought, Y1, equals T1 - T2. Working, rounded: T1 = 2.31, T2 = 2.30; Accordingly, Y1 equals 0.00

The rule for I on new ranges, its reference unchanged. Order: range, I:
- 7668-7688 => 7669.5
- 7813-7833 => 7832.0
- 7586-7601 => 7587.0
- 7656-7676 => 7667.0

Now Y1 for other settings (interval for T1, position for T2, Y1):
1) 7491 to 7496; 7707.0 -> 0.08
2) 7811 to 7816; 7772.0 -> 0.02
